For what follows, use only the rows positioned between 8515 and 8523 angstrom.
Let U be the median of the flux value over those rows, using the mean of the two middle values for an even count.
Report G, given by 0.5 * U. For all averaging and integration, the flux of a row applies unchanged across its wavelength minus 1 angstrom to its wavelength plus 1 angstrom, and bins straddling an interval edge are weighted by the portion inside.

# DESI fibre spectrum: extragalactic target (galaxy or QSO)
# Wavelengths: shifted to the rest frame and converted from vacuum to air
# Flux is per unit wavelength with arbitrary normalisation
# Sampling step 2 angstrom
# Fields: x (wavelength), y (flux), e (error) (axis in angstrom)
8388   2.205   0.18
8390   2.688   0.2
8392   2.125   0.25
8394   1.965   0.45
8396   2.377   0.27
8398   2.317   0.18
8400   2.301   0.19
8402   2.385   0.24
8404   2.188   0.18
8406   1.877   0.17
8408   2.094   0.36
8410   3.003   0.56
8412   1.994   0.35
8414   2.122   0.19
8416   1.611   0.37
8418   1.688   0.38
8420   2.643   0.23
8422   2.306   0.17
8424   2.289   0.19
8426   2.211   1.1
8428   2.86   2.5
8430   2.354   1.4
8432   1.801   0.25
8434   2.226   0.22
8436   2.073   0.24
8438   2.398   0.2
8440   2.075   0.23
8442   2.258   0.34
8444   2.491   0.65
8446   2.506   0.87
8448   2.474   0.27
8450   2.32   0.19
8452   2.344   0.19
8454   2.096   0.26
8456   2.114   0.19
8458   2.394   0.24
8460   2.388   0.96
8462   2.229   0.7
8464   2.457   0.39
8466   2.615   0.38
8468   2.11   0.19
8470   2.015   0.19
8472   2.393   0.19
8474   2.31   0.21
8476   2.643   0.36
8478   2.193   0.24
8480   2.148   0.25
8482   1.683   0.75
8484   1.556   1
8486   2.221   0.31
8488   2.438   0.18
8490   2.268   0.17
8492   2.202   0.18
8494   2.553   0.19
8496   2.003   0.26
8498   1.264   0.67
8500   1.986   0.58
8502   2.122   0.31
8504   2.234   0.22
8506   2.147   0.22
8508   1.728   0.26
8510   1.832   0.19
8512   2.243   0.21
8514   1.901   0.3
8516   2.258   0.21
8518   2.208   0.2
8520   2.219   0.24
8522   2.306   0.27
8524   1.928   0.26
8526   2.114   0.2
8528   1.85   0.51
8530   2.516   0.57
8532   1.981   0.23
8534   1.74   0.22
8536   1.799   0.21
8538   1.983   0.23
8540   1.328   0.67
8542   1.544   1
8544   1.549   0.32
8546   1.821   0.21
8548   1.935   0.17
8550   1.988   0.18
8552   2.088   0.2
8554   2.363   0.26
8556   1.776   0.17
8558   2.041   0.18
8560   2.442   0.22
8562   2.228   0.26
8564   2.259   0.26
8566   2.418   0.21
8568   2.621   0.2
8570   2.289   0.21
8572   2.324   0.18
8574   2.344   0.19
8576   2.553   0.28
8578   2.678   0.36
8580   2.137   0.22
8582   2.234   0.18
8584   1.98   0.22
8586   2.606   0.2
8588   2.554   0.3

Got 1.12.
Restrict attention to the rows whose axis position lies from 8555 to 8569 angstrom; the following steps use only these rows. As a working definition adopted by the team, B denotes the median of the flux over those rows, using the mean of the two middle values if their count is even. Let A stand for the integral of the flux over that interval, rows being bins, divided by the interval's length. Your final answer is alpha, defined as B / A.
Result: 1.00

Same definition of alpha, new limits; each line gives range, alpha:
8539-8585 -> 1.05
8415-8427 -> 1.06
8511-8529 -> 1.04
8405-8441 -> 0.98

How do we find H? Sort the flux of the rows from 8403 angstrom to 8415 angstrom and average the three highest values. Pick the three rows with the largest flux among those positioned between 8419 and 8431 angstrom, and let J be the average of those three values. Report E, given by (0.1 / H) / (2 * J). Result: 0.0078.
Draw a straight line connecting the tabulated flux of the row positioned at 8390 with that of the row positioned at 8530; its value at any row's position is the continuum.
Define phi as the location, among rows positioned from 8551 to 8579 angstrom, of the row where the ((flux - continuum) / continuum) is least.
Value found 8556 angstrom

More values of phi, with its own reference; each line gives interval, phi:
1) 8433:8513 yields 8498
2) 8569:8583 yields 8580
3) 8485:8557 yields 8498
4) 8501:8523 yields 8508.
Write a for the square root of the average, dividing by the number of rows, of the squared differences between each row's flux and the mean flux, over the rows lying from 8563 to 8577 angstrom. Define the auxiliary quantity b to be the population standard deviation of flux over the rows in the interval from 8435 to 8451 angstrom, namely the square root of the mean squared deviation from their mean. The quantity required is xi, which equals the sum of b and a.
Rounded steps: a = 0.13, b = 0.17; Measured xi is 0.29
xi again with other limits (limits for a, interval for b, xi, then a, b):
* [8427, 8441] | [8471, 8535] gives 0.60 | 0.31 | 0.30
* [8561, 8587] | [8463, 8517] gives 0.51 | 0.20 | 0.32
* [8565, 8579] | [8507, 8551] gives 0.42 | 0.14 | 0.28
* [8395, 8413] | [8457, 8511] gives 0.62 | 0.30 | 0.32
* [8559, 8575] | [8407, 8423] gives 0.55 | 0.12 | 0.44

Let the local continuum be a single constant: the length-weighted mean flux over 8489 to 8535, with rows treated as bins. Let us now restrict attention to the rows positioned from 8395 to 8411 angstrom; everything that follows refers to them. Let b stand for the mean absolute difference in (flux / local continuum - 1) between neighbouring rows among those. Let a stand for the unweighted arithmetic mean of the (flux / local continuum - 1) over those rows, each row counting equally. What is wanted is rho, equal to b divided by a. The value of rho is 1.0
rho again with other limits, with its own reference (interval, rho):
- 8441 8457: 0.4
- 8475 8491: 4.1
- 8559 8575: 0.5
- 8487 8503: 11.2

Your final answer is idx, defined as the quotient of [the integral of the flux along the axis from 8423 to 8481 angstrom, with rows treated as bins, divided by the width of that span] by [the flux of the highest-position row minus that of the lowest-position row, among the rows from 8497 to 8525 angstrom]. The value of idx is 3.5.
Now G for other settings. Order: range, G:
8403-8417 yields 1.05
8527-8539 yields 0.96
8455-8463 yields 1.15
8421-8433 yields 1.15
